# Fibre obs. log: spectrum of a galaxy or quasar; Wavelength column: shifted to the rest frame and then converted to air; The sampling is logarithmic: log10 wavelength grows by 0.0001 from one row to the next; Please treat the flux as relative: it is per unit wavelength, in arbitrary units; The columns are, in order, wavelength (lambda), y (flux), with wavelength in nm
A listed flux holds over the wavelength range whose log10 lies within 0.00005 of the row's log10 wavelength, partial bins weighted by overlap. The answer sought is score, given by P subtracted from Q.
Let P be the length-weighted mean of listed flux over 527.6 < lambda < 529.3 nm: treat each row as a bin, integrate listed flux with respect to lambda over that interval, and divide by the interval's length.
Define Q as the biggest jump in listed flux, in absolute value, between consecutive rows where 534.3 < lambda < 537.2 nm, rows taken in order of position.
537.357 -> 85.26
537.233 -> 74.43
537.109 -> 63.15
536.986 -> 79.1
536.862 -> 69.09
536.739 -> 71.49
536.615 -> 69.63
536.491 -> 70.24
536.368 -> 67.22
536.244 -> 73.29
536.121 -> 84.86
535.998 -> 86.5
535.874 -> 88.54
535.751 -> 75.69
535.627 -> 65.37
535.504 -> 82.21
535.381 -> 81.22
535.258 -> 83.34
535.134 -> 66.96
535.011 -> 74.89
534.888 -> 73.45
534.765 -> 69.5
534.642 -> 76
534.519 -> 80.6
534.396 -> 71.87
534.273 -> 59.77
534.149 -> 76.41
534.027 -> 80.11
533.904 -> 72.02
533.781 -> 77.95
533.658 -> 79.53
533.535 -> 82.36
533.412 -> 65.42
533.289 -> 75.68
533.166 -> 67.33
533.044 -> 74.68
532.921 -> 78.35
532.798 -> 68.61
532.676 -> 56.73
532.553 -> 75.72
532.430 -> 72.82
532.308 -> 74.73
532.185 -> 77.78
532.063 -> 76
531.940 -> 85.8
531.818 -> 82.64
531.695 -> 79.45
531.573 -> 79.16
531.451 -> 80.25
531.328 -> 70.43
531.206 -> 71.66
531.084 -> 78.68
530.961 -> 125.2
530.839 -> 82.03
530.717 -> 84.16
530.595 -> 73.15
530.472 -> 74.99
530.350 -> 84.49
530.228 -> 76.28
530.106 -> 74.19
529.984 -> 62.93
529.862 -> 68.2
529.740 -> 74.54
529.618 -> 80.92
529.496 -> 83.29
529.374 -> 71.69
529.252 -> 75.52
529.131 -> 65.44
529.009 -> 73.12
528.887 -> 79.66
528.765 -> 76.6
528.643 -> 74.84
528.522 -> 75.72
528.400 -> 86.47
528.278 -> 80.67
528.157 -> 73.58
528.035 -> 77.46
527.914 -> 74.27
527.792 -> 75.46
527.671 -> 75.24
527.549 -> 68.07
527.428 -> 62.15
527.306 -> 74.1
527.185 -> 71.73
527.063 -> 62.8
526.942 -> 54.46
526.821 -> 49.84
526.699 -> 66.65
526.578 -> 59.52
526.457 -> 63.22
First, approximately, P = 76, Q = 17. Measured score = -59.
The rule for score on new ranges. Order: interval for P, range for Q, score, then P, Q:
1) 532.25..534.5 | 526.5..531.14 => -26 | 73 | 47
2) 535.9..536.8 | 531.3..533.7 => -56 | 75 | 19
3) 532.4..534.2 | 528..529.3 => -63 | 74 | 11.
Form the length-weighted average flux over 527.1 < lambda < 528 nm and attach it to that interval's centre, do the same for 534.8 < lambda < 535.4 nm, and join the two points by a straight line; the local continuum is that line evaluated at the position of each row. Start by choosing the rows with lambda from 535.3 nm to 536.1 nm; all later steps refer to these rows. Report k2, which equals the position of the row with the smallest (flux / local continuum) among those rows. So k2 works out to 535.627 nm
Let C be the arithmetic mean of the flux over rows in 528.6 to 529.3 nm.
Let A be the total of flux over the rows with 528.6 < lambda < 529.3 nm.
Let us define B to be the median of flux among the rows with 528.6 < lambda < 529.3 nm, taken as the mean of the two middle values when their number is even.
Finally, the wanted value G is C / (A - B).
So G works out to 0.20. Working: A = 445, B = 75.2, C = 74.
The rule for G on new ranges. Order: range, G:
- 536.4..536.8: 0.50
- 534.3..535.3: 0.14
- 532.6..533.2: 0.25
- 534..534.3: 0.52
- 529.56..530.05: 0.33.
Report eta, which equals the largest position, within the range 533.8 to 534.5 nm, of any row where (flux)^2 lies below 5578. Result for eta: 534.396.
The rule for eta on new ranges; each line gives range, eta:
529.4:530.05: 529.984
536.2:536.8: 536.739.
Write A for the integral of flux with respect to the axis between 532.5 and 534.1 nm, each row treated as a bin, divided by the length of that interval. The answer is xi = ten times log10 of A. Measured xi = 18.7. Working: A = 73.5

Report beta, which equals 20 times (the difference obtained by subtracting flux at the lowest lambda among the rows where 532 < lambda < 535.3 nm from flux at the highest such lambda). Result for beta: 147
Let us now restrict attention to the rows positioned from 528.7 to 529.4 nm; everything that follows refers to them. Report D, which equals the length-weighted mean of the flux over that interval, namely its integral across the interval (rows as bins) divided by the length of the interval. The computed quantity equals 73.8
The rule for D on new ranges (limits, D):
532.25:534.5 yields 72.9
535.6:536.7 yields 75.9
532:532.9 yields 72.1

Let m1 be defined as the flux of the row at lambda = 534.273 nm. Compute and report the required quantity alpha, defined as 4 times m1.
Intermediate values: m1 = 59.77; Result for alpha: 239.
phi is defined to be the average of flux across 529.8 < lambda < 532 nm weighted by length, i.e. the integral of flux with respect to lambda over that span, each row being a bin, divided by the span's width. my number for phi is 80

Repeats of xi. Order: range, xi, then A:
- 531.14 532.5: 18.9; 77.4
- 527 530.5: 18.7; 74.3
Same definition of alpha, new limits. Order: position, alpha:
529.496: 333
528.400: 346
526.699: 267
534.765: 278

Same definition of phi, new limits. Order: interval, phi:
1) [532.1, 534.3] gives 73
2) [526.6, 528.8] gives 71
